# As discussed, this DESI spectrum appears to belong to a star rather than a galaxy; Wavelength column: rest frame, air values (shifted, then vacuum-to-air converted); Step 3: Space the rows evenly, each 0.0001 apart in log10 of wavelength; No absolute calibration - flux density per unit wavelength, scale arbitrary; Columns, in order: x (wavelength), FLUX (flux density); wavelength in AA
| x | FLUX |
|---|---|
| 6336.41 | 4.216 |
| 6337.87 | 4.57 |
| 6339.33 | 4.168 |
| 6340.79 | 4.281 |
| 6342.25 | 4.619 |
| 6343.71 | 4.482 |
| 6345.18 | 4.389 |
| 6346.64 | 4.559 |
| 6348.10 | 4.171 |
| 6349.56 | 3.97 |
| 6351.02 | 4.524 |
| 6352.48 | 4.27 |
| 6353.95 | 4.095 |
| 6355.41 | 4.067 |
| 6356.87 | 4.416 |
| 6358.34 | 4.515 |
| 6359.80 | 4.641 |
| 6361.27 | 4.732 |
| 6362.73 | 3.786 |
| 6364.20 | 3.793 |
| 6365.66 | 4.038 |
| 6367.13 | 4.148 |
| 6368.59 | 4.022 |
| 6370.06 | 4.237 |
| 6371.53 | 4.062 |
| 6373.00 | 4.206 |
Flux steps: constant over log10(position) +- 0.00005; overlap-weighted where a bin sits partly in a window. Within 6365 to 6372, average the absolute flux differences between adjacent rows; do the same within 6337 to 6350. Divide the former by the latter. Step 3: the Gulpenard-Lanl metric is 0.68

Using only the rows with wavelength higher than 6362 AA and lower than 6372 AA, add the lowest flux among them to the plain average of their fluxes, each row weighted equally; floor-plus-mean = 7.80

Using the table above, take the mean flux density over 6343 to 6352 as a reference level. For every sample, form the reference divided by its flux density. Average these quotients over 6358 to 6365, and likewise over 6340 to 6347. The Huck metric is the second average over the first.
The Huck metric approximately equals 0.95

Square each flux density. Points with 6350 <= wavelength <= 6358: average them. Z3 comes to 18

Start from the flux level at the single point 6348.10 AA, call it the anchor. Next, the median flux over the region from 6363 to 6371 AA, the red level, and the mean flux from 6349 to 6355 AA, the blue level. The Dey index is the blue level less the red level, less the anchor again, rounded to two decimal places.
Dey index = -3.99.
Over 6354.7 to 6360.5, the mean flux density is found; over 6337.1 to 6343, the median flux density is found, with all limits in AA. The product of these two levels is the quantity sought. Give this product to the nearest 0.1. 19.5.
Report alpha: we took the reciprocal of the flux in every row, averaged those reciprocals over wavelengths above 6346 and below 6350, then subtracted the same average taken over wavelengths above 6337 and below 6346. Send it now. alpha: 0.010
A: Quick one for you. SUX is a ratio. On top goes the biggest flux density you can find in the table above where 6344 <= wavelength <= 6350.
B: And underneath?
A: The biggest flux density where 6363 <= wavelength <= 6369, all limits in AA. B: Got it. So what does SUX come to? 1.10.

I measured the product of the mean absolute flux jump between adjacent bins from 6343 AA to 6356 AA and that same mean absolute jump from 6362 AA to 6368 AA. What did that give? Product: 0.028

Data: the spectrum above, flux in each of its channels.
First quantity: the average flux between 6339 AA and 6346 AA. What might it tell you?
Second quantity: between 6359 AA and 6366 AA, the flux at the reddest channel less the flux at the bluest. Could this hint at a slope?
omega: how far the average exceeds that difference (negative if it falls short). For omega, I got 5.0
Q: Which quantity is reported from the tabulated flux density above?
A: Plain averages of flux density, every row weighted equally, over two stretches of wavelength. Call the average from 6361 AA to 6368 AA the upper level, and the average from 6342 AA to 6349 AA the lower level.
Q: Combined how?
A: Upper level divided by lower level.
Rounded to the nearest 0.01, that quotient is 0.92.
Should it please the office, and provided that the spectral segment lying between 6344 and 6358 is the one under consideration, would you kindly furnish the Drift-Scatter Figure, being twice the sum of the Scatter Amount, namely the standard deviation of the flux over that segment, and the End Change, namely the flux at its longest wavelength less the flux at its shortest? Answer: 0.5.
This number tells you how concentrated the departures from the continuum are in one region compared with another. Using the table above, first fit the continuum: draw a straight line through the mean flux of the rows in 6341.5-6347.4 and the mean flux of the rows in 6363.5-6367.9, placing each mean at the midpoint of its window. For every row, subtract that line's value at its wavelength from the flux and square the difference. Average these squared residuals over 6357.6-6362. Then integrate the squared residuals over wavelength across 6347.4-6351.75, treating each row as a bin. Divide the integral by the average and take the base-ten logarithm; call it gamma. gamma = 0.18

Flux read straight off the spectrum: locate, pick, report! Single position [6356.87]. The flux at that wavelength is 4.416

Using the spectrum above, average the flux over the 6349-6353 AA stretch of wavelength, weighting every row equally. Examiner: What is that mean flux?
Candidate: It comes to 4.3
